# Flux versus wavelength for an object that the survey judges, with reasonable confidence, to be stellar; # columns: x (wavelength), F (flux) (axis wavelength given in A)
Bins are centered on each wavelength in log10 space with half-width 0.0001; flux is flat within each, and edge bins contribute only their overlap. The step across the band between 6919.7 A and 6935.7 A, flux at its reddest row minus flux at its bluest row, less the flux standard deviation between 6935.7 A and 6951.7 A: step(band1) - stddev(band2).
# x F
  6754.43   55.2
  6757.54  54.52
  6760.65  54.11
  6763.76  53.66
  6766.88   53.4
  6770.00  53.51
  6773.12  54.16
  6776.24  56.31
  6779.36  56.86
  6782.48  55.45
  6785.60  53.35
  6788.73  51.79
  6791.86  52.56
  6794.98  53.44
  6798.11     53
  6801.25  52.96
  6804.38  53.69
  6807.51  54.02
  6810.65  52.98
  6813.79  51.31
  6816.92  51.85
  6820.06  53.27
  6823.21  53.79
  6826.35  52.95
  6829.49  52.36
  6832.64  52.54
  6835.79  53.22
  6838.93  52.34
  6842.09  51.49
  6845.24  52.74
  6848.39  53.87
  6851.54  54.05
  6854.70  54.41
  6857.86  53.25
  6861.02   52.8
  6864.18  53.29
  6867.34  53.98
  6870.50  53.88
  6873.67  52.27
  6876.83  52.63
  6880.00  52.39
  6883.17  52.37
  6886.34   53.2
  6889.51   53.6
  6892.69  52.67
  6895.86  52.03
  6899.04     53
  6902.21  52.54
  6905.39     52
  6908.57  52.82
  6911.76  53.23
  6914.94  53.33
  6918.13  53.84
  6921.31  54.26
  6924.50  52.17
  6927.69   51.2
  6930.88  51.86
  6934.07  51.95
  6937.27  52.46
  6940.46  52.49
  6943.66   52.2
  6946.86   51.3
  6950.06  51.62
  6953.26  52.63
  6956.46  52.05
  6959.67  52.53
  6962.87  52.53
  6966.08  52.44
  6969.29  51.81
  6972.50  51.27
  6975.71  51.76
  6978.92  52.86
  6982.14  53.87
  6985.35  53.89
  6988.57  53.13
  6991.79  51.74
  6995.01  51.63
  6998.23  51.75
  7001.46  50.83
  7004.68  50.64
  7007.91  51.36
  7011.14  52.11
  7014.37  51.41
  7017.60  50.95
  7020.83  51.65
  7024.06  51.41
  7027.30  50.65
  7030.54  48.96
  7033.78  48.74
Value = -2.8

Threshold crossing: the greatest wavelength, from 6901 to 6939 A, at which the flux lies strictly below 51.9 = 6930.88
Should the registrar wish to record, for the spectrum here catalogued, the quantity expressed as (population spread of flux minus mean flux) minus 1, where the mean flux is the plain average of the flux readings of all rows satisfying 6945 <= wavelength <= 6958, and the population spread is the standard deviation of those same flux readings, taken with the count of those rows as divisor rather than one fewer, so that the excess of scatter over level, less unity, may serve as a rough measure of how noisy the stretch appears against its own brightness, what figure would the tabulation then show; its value -52.4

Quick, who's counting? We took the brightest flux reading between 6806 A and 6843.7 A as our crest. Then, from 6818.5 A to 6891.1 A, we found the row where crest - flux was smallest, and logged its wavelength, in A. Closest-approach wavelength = 6854.70 A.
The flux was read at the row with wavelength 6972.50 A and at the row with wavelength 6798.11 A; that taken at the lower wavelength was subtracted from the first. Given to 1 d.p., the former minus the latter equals -1.7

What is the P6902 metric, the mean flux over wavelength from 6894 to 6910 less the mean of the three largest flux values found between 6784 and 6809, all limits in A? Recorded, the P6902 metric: -1.2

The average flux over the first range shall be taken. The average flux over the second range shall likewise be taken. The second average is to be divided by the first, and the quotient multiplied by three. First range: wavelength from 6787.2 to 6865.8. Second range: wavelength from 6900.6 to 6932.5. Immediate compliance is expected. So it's 2.99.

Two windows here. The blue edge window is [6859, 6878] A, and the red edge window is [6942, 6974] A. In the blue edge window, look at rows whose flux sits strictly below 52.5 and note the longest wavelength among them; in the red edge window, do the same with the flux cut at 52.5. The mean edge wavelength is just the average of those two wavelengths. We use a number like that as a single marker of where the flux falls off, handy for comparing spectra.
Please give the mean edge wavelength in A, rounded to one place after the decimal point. 6923.1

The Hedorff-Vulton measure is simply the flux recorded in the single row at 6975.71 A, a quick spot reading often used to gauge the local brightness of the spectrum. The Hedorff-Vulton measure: 51.76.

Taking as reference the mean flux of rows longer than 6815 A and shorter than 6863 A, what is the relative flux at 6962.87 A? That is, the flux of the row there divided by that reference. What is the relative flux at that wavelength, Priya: 0.99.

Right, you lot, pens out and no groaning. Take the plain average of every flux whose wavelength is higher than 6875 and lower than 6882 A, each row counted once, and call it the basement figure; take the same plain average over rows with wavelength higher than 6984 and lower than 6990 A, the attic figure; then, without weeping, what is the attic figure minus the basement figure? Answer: 1.0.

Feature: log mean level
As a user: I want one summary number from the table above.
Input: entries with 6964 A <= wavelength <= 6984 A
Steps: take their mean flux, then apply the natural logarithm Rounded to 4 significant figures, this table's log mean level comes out 3.958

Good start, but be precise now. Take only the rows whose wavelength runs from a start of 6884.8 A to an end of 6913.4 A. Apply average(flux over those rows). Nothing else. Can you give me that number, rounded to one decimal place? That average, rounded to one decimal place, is 52.8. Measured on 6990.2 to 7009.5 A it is 51.3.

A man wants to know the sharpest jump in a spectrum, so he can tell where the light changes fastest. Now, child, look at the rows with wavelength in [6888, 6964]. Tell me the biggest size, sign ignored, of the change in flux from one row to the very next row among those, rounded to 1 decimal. 2.1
